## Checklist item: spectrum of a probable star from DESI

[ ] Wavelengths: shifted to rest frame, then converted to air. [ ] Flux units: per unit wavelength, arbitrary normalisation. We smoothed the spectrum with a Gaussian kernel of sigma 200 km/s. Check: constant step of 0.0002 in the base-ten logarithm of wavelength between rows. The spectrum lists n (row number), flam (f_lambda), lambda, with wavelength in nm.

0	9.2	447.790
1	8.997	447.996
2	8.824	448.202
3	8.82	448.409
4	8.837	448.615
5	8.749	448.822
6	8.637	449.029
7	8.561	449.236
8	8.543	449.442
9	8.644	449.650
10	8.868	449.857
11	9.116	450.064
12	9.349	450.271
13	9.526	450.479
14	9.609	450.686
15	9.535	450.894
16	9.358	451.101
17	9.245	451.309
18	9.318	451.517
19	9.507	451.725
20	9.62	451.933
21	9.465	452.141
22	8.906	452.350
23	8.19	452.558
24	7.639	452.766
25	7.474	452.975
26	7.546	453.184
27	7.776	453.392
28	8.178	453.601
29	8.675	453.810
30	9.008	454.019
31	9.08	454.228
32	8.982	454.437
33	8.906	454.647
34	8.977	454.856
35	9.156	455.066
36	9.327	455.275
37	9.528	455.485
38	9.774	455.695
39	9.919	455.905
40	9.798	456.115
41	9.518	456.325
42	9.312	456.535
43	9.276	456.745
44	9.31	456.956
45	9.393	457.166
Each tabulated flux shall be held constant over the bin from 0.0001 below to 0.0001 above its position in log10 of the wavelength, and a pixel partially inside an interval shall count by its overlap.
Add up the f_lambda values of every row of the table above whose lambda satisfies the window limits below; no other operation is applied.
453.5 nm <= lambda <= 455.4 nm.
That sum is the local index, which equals 80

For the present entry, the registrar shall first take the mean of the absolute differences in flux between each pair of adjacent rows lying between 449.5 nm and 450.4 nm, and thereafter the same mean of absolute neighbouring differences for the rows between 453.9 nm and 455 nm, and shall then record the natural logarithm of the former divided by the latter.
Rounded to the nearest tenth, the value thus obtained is 1.1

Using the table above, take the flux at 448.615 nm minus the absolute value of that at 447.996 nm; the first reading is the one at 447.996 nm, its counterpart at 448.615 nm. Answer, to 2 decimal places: -0.16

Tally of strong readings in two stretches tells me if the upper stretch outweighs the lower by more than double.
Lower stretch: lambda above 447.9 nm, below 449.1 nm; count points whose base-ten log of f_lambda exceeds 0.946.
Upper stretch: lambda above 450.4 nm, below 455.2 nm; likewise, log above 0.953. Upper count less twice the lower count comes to 10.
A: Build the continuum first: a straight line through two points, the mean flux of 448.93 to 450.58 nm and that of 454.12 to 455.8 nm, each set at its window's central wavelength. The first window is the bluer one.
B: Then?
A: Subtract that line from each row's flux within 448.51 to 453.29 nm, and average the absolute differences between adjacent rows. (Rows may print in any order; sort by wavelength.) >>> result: 0.20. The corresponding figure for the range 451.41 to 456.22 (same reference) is 0.24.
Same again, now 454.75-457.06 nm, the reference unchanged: 0.16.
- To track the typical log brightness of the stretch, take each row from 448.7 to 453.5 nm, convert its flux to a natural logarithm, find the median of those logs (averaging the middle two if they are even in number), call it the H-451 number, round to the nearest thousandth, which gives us 2.187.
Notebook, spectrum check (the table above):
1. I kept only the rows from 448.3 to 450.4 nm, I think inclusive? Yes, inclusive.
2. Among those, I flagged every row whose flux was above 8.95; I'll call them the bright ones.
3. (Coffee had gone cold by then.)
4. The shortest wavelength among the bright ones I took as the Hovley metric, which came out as 450.064 nm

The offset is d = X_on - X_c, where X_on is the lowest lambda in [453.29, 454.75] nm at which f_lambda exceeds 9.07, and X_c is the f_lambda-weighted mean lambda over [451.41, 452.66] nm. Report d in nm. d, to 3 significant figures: 2.21 nm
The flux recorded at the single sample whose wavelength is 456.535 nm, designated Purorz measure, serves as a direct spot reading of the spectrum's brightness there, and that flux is 9.312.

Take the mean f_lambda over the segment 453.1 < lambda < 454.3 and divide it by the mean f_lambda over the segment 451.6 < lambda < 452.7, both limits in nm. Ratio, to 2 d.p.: 0.92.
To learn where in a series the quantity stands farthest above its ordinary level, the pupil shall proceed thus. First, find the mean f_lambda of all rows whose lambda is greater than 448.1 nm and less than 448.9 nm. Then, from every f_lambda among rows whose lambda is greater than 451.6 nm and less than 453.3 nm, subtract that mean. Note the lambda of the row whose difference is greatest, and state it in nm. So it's 451.933 nm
